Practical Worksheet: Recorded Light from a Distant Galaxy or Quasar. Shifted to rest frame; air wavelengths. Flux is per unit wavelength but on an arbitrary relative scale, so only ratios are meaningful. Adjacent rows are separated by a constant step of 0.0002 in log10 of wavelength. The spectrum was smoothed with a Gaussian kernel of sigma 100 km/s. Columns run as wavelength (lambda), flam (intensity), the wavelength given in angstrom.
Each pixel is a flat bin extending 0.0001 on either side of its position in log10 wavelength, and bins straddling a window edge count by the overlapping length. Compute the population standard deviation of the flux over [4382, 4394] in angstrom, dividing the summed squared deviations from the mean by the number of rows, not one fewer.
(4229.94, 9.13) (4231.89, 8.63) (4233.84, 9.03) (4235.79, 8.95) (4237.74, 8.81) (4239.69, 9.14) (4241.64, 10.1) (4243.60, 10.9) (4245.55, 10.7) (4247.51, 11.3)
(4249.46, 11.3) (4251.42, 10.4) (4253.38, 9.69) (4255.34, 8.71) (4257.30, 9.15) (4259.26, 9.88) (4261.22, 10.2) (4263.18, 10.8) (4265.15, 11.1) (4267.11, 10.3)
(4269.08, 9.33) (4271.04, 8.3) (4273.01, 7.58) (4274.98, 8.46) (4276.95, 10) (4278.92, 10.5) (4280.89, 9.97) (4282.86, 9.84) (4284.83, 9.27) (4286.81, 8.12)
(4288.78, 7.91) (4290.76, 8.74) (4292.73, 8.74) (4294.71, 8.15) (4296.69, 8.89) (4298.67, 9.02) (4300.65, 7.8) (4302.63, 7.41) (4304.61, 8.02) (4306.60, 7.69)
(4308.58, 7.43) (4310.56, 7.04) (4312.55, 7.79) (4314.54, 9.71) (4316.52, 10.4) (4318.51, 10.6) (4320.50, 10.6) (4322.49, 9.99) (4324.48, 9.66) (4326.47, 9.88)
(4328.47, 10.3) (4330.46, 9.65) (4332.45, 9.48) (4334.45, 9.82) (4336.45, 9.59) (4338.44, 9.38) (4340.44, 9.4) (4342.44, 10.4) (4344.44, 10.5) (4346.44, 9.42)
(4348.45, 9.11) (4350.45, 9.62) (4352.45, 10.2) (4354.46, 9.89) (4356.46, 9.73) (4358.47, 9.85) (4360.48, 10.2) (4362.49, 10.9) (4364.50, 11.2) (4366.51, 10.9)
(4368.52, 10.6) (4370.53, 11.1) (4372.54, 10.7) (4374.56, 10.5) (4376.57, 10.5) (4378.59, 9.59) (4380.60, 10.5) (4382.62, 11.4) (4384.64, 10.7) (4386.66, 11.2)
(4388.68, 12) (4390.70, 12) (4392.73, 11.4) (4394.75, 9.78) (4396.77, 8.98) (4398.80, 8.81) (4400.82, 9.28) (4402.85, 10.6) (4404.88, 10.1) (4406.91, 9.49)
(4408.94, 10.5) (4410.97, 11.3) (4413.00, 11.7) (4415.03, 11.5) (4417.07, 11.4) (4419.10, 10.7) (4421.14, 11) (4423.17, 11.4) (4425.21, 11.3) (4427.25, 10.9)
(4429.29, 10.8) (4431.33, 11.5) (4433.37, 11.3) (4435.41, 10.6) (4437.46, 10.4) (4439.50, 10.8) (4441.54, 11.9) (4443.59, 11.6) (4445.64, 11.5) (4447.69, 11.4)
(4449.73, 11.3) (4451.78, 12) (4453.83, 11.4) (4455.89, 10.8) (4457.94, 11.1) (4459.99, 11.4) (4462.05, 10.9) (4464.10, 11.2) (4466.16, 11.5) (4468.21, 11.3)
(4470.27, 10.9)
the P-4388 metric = 0.45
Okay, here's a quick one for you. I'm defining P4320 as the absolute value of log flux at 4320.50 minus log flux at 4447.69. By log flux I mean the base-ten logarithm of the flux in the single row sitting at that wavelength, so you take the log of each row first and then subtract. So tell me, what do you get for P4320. 0.03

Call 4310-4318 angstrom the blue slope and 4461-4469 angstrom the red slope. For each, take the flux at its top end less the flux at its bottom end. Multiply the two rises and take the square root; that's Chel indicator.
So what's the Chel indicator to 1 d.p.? 1.2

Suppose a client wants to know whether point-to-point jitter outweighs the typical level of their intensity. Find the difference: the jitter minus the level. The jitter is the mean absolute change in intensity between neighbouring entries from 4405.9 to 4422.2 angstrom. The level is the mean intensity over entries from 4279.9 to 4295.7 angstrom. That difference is -8.34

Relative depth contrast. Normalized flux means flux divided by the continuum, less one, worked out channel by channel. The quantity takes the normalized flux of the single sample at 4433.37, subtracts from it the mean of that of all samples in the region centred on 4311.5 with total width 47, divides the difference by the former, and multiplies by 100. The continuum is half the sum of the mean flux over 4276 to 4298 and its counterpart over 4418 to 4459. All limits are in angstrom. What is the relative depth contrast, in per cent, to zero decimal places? 204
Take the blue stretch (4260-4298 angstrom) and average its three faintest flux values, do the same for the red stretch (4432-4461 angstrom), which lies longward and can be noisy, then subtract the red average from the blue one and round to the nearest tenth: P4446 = -2.7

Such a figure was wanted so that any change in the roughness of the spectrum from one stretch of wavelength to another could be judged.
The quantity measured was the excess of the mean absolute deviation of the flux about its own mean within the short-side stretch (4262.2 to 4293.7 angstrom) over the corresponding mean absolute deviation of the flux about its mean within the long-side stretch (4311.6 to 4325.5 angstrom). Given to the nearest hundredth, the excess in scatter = 0.26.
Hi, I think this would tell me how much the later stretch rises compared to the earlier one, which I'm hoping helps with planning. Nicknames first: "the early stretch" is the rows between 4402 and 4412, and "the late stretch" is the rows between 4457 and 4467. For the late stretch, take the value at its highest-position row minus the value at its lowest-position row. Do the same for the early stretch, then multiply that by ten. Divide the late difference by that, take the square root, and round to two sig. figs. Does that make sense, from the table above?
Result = 0.24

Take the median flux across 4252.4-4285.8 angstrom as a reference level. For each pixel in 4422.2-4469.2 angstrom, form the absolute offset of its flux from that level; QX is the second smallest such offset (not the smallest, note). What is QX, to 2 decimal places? 0.76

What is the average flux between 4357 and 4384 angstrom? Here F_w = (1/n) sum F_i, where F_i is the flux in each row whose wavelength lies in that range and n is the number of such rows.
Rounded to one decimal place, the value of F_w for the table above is 10.6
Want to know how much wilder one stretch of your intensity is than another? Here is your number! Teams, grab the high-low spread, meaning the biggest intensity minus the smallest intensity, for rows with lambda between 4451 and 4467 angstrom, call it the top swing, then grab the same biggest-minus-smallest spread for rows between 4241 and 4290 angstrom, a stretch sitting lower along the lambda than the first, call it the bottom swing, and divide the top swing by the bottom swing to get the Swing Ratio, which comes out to 0.32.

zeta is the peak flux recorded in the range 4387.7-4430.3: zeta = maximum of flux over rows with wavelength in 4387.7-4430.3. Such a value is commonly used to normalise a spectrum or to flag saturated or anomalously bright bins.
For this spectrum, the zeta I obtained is 12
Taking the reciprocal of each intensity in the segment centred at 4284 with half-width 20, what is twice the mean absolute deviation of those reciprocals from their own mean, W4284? 0.021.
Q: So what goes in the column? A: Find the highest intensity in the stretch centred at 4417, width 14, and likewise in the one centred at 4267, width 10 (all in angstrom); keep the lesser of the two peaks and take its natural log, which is 2.41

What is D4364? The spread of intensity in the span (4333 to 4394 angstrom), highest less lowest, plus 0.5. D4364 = 3.4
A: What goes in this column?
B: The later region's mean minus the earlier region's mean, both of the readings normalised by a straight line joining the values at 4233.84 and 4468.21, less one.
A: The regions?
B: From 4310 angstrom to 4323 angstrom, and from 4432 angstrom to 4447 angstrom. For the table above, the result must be 0.05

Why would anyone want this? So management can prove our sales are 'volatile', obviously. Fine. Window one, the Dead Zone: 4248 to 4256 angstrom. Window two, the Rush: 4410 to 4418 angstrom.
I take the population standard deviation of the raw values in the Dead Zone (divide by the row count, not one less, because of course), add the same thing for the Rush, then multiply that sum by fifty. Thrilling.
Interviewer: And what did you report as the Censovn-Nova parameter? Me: 55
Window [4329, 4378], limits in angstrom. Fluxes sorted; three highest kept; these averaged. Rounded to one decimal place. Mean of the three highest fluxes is 11.1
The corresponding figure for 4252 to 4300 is 10.8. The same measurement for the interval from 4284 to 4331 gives 10.5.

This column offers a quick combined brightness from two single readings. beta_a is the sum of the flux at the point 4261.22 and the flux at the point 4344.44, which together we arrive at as 20.7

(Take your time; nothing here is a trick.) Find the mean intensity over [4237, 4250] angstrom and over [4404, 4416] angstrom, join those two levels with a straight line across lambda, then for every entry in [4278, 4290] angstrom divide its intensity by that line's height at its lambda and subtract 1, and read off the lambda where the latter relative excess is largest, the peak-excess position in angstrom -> 4278.92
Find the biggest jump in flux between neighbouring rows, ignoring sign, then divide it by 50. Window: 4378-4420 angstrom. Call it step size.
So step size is 0.032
